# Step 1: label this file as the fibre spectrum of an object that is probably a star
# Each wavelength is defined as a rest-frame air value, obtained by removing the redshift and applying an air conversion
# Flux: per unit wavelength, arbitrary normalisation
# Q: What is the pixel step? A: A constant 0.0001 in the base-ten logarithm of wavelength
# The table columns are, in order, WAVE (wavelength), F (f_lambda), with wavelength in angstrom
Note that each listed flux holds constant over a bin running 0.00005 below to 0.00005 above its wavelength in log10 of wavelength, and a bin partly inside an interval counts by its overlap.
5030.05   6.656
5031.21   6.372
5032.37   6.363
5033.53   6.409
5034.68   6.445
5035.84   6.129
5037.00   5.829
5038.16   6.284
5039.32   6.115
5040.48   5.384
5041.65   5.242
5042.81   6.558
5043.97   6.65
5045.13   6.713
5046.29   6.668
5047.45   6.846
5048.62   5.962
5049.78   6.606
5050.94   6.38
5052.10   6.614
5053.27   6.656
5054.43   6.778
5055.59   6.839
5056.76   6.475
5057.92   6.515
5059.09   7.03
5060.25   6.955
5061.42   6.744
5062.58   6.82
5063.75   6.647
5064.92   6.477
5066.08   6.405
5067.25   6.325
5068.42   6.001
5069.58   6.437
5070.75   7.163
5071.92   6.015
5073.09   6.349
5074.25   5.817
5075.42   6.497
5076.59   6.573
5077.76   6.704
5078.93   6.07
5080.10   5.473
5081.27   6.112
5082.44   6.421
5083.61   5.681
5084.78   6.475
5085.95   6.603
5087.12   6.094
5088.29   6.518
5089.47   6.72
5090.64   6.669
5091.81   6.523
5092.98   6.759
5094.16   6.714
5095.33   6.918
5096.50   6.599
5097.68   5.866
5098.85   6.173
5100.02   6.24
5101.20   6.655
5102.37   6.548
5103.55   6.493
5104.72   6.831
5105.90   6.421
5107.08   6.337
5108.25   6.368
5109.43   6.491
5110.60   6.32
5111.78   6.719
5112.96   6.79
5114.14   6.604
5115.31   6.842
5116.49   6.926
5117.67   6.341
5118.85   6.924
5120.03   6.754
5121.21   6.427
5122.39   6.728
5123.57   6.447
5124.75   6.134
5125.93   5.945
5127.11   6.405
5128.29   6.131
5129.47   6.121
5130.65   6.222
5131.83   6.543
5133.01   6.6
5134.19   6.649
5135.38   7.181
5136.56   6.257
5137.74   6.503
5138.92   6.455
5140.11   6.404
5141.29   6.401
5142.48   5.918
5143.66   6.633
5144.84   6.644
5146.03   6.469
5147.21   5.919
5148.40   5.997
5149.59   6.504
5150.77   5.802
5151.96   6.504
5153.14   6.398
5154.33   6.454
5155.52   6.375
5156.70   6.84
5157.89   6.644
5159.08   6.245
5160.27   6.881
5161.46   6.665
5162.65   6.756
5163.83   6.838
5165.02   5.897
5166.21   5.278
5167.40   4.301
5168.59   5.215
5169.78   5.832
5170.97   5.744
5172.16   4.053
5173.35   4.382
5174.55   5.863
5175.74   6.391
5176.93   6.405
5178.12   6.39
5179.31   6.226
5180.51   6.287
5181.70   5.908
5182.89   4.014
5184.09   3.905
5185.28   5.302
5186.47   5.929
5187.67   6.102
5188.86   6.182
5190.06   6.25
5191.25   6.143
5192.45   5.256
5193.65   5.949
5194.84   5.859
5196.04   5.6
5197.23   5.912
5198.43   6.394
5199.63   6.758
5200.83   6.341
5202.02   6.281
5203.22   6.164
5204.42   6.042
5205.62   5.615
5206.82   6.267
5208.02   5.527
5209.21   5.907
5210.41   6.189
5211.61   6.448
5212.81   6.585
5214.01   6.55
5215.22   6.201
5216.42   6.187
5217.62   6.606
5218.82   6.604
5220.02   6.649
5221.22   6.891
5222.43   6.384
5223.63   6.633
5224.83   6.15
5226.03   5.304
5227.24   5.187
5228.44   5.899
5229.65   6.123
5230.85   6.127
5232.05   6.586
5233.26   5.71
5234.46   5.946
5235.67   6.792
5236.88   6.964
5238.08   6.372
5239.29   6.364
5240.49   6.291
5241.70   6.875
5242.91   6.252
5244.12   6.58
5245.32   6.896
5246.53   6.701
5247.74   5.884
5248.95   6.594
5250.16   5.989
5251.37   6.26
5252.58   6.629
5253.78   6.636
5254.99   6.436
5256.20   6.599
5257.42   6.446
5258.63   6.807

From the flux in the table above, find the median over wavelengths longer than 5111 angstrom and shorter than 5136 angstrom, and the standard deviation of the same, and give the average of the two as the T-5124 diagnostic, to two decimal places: 3.46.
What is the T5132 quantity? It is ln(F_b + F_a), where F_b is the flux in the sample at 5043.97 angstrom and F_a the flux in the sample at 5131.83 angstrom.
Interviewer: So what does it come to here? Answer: 2.58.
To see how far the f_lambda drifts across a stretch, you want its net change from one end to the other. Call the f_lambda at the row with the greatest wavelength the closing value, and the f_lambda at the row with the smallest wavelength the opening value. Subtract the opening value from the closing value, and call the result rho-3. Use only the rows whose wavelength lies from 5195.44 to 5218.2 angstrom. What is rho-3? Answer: 1.0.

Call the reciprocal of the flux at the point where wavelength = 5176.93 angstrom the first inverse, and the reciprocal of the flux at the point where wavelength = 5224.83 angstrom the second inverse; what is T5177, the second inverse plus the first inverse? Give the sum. 0.319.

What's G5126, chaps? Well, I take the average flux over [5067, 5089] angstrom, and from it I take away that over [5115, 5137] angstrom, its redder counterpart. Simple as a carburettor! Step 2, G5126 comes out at -0.22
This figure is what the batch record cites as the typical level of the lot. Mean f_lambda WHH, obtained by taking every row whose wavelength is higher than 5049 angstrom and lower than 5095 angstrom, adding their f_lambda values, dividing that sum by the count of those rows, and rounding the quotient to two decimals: 6.48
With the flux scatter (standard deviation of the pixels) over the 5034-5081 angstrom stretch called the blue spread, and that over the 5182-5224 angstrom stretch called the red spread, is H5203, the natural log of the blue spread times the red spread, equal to -1.3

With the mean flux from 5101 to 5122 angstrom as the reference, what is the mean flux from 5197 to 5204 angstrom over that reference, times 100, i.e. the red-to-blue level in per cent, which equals 96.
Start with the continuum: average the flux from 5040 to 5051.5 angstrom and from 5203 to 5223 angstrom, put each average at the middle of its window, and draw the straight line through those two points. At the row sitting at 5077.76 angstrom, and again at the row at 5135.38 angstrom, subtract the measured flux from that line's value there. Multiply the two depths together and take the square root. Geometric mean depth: 0.60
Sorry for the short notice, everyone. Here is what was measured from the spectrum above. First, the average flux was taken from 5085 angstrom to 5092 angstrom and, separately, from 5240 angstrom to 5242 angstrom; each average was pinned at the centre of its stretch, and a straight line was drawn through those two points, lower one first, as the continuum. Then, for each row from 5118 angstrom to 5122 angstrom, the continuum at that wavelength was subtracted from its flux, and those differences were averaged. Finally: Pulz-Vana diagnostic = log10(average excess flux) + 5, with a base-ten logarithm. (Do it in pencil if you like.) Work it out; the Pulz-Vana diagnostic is 4.2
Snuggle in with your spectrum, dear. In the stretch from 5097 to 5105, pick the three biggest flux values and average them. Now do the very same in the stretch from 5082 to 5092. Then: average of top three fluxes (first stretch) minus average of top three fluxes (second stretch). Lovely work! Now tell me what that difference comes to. 0.0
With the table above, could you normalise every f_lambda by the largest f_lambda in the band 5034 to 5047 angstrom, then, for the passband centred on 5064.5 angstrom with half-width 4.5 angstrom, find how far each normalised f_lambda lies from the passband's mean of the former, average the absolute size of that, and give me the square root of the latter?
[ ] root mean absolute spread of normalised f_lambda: 0.19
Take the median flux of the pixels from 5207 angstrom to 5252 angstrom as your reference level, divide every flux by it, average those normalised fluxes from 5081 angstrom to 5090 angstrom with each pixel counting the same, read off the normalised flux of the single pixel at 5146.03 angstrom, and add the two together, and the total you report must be 2.01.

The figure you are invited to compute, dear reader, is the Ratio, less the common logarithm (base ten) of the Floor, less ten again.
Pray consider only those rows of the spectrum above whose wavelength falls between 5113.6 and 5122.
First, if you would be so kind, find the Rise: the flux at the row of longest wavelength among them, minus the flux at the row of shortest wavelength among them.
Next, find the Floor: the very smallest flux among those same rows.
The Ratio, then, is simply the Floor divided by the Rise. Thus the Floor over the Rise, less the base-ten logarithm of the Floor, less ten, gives -47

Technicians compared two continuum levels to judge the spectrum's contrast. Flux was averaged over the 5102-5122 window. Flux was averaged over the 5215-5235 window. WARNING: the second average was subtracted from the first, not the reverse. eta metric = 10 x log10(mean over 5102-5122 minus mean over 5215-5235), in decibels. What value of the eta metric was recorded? -3.9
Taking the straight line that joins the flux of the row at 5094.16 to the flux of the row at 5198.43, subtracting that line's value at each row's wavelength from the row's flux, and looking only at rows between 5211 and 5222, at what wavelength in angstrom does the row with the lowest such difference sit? 5216.42 angstrom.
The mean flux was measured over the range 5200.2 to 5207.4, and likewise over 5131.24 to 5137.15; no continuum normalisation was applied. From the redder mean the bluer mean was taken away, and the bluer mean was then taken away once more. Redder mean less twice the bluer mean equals -7.2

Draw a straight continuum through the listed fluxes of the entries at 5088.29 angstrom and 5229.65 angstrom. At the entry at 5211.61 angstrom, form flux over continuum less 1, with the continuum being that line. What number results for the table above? 0.044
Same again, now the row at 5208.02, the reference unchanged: -0.106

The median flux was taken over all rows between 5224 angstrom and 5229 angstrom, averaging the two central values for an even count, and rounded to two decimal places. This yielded 5.60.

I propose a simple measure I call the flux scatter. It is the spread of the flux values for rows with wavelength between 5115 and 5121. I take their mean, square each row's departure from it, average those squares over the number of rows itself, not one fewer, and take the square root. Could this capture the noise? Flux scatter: 0.22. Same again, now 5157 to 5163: 0.21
